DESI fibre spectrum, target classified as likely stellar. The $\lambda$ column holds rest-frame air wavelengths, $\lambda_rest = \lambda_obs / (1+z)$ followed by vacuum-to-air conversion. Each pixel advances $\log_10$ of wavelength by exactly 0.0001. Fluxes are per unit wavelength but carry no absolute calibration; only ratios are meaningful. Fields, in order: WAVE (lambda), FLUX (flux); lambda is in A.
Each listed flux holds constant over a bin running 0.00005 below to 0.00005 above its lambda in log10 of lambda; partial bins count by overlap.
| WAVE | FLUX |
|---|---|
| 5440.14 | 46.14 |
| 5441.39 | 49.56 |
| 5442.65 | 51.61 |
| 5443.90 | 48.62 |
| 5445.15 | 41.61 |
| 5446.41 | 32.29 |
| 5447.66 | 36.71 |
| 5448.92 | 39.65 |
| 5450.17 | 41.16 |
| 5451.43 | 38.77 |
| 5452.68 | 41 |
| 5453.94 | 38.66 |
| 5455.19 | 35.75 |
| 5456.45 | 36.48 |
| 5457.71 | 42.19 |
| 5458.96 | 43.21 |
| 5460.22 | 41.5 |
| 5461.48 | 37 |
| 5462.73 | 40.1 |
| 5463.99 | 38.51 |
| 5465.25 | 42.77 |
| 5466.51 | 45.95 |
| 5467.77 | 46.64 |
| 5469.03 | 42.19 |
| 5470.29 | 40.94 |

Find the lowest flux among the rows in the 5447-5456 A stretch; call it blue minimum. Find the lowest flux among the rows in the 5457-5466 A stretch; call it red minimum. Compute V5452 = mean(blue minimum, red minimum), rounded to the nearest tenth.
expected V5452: 36.4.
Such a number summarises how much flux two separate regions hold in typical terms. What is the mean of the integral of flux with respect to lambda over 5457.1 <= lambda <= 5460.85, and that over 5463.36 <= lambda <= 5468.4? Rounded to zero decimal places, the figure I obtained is 189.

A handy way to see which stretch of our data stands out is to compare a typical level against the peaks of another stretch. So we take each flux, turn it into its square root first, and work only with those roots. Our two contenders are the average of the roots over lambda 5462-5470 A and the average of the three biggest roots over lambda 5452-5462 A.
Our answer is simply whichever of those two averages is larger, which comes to 6.5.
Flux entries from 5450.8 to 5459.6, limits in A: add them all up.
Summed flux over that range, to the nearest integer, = 276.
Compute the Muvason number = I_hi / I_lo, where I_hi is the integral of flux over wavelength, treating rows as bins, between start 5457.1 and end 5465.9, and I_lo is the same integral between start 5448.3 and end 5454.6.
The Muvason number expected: 1.43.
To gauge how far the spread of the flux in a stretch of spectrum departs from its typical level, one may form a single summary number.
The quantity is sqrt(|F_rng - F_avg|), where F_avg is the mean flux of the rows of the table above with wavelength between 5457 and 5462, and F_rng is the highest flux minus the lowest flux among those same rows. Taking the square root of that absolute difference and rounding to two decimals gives 5.90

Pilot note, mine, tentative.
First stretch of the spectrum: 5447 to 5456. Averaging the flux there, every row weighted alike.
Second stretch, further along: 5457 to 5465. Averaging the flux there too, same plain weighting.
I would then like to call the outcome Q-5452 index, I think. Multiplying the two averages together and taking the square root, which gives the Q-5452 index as 40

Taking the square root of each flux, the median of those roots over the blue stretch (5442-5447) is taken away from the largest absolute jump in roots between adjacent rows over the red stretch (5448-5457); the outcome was -6.5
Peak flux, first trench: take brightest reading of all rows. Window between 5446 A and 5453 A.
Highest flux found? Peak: 41.16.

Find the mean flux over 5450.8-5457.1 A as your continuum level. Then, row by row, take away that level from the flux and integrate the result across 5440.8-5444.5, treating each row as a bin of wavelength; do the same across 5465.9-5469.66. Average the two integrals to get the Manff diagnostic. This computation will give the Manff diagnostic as 35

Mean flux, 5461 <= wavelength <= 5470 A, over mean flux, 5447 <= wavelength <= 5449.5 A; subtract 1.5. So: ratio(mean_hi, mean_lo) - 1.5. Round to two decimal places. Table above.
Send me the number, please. -0.40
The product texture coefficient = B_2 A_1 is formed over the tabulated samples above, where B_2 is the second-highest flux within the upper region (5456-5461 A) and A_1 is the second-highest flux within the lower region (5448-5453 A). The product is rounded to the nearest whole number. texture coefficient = 1730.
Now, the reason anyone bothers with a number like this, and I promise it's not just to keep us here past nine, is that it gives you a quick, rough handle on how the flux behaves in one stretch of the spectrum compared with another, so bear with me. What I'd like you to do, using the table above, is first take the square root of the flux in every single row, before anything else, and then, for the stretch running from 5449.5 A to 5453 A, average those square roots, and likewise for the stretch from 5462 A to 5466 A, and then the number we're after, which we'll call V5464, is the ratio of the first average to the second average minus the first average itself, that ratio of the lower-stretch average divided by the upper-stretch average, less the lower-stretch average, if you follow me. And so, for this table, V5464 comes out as -5.35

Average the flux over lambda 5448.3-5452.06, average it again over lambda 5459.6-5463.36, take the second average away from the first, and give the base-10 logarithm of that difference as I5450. -0.5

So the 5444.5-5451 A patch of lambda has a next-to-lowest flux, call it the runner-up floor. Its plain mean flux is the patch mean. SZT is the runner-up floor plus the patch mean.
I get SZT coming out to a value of 75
